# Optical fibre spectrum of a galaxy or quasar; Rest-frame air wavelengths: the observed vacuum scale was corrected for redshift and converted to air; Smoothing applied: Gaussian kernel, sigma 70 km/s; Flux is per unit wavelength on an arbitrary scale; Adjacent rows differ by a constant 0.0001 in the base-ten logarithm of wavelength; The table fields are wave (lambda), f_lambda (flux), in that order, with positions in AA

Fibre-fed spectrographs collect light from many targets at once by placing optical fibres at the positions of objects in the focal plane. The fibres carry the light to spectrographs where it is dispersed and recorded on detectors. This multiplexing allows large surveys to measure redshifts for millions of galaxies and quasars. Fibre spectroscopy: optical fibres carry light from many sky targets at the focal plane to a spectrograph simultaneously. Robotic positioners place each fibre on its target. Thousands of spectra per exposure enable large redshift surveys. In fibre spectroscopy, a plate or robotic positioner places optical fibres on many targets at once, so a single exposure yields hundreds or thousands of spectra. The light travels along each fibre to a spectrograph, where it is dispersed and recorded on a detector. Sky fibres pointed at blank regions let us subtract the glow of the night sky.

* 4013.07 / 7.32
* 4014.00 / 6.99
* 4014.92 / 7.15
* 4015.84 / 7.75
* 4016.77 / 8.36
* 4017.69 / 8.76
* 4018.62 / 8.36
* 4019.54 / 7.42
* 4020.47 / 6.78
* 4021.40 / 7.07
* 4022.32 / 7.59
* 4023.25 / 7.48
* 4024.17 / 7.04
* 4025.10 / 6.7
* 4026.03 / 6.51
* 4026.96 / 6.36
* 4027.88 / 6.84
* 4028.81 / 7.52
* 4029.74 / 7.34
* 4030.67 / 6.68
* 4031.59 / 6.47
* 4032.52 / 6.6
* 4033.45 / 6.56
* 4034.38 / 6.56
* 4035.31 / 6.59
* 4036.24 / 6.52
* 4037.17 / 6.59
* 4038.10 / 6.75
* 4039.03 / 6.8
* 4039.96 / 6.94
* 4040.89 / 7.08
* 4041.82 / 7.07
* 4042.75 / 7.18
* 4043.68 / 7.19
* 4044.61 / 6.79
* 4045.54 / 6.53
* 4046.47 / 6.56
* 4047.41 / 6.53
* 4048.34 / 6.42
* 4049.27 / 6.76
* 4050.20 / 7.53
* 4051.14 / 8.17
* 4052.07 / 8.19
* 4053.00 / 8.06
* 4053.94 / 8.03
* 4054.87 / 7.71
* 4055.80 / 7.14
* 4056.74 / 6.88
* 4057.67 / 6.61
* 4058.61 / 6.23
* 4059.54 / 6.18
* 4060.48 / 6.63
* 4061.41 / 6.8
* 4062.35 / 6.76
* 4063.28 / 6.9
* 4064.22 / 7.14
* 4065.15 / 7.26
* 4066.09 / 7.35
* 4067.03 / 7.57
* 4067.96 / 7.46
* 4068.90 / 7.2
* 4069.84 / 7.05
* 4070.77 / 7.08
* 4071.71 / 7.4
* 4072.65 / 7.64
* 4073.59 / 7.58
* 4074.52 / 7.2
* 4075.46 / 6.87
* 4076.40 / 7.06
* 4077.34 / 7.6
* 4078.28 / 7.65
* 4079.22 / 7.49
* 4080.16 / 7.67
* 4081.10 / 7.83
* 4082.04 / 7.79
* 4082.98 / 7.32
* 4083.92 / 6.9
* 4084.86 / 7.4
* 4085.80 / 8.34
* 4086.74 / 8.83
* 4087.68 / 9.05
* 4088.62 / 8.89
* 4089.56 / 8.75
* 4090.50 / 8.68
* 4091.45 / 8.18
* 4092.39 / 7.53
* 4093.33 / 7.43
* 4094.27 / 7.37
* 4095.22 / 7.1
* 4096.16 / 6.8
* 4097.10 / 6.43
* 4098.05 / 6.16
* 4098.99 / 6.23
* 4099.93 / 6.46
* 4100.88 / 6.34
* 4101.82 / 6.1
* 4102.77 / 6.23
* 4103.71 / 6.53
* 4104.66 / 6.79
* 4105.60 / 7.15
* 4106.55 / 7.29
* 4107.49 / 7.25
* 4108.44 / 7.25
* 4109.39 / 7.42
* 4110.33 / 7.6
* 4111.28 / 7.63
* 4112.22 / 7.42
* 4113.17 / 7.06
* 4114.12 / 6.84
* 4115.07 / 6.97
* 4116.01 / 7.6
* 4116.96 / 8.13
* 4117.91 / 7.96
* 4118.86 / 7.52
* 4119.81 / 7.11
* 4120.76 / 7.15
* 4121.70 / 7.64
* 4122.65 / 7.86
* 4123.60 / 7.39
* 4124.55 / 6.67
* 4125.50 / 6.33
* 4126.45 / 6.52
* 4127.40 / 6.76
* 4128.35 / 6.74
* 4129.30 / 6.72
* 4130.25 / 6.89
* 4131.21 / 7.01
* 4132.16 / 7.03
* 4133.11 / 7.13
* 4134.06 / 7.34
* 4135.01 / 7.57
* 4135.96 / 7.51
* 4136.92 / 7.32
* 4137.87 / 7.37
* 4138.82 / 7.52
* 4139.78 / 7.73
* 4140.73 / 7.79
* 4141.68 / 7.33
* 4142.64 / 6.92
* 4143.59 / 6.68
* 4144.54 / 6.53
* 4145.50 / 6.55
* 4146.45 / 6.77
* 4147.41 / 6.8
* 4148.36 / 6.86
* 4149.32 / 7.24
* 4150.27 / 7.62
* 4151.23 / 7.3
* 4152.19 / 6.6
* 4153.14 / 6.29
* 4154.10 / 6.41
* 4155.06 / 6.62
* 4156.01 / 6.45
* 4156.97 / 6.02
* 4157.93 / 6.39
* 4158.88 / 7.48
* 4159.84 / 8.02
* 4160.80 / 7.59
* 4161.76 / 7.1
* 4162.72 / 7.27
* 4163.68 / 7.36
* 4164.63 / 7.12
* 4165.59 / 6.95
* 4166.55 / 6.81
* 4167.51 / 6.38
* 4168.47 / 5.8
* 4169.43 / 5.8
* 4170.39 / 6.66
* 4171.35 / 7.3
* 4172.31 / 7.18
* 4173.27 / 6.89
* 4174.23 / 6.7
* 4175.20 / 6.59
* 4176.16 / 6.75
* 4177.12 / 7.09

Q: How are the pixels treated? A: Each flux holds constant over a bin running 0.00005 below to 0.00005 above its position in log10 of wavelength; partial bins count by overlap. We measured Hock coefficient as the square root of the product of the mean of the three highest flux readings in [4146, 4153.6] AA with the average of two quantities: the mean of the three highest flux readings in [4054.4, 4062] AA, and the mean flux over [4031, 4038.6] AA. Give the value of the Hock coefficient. 7.1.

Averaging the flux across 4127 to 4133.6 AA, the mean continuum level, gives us 6.90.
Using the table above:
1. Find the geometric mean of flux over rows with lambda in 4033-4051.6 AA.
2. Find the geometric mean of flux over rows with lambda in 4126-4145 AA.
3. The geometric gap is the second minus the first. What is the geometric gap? 0.3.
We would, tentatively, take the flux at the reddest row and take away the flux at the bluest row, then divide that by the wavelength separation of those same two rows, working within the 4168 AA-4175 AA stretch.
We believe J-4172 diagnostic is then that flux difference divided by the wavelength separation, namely 0.16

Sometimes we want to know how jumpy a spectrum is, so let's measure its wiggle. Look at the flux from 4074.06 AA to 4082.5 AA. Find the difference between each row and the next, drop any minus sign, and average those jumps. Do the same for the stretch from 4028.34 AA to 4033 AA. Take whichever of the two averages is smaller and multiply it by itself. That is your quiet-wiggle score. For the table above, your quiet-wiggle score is 0.043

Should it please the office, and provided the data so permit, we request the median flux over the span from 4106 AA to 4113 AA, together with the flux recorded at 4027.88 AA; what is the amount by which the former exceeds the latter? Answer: 0.6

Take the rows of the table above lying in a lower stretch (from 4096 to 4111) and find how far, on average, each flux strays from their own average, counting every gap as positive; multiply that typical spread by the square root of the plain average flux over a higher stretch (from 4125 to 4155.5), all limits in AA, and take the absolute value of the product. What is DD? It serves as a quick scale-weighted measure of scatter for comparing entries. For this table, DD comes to 1.2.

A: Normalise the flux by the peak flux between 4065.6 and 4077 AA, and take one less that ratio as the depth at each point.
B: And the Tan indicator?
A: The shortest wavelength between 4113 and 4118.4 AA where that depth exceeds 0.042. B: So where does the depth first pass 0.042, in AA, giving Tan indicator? 4113.17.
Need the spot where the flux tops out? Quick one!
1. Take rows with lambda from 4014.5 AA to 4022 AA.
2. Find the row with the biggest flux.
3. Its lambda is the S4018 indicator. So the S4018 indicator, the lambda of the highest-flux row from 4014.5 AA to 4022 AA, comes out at 4017.69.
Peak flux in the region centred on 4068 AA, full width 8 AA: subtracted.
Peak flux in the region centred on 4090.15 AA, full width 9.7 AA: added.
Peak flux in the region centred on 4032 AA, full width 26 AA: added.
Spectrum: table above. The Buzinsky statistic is 9.1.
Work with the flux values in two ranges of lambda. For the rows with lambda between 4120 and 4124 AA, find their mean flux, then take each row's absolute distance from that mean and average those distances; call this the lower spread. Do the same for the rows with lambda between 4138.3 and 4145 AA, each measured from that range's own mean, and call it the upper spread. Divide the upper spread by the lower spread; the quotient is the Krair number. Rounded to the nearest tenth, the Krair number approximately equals 1.8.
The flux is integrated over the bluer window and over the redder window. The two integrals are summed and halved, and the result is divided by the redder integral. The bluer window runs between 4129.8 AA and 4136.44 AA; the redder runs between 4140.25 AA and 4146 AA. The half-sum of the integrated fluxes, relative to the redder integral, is 1.1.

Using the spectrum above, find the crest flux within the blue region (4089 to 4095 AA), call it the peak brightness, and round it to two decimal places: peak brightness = 8.75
